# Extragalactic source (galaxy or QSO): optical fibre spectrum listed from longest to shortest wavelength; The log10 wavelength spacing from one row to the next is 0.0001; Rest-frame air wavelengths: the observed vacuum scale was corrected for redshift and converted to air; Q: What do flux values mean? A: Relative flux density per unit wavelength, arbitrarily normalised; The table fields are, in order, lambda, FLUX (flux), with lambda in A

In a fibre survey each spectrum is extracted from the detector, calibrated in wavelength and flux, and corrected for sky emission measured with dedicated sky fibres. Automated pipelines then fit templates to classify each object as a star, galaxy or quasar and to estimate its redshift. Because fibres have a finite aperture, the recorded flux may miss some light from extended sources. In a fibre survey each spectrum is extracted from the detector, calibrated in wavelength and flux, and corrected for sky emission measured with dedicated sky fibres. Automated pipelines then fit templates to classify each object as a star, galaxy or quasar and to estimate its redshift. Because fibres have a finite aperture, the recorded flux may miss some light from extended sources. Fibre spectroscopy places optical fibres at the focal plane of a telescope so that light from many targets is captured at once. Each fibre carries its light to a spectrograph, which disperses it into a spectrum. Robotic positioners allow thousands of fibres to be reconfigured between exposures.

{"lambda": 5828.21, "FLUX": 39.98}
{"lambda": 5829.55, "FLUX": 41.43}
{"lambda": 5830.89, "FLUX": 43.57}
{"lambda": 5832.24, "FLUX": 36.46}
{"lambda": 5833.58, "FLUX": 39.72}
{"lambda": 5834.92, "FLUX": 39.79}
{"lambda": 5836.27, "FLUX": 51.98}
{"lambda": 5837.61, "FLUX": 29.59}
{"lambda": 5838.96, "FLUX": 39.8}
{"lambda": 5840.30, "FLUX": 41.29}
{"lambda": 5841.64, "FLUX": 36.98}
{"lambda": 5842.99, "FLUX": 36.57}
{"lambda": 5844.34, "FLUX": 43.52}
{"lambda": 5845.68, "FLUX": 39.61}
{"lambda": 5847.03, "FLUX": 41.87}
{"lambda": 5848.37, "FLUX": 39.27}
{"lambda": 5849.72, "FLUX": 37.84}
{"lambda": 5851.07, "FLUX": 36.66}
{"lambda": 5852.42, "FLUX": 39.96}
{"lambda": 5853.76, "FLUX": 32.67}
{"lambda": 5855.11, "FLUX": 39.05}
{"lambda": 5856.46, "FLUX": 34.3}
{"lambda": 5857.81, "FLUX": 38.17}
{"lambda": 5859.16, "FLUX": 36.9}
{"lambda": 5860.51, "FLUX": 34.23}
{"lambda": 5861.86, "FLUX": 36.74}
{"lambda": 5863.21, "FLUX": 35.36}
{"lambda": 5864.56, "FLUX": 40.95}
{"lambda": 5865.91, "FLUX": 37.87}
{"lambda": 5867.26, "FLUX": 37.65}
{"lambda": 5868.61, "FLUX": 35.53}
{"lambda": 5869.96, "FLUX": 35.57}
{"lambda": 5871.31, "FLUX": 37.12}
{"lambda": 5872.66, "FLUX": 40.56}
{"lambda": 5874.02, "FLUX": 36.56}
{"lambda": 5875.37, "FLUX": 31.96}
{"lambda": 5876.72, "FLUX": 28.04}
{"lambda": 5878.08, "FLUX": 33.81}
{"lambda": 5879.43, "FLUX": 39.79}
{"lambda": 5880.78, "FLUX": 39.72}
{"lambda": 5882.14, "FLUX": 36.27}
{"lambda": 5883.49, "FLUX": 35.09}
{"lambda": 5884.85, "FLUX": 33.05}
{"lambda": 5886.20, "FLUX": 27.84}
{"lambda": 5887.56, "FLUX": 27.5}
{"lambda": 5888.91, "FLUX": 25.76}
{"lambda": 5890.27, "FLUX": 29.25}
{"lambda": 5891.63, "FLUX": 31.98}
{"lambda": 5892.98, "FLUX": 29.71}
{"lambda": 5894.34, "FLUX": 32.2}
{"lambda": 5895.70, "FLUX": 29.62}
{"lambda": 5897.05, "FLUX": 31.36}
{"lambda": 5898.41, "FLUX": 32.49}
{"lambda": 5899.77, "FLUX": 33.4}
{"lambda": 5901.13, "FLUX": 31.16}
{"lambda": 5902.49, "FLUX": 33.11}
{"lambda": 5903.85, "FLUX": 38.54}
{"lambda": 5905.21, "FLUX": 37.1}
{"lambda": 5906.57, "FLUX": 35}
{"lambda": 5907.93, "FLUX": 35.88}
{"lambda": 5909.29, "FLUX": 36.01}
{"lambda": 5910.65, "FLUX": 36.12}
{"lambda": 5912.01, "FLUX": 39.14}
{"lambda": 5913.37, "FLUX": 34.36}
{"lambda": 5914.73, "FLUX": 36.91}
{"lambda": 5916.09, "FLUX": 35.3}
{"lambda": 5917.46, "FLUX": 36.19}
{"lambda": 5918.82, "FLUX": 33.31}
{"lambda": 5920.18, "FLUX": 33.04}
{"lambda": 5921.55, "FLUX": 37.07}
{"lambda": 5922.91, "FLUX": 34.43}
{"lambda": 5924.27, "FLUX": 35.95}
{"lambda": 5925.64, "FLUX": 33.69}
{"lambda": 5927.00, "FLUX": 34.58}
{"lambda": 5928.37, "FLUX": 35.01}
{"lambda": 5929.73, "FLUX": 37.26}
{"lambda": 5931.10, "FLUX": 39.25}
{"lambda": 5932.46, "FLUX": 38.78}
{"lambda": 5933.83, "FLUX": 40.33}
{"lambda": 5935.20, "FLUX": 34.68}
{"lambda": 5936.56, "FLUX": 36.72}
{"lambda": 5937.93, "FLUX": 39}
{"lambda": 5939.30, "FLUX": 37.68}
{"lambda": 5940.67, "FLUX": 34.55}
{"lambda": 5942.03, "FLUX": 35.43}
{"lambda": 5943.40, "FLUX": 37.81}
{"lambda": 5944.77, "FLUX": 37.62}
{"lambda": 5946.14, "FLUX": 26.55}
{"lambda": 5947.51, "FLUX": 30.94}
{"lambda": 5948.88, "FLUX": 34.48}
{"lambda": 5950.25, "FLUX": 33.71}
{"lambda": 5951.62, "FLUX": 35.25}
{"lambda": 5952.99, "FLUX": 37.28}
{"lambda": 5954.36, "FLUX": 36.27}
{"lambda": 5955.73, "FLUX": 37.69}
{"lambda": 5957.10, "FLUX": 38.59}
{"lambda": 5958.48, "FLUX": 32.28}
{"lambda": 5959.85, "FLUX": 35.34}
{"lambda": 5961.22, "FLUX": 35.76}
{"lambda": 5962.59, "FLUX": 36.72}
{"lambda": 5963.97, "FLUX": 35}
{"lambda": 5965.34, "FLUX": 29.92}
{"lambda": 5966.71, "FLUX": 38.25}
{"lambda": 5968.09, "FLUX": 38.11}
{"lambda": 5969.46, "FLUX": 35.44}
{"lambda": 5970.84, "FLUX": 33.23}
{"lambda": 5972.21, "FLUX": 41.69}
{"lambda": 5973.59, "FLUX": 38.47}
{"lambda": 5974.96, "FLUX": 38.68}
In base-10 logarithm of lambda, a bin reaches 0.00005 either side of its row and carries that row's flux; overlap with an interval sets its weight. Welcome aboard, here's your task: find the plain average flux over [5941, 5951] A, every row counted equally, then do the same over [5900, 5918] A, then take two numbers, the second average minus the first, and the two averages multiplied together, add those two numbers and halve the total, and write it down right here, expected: 605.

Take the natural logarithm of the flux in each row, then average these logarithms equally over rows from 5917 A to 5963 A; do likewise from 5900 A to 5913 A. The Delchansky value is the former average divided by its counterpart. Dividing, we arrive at 1.00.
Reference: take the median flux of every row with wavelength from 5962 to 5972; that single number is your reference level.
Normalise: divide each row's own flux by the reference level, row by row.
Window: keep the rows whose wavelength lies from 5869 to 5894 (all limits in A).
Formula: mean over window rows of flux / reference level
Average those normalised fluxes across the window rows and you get 0.94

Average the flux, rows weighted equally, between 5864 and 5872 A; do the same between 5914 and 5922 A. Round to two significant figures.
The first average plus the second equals 73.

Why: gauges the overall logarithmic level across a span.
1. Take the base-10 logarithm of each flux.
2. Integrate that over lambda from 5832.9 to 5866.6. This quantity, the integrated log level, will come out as 53.3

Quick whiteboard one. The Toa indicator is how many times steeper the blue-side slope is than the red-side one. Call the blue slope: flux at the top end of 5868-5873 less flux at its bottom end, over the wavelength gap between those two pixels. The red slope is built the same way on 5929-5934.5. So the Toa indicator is 1.7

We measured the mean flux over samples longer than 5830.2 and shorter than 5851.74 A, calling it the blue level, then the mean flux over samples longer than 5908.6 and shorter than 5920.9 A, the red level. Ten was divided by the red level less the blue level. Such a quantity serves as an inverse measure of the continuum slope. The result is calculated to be -2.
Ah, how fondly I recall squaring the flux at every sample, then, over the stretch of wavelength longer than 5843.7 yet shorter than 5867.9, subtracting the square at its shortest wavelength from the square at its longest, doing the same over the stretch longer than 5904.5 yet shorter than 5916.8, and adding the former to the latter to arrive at -607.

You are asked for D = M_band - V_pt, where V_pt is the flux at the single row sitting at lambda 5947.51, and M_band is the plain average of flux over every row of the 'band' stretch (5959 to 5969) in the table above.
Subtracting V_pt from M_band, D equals 4.6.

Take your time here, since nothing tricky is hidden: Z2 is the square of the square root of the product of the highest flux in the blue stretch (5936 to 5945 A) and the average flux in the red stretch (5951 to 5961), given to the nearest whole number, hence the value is 1408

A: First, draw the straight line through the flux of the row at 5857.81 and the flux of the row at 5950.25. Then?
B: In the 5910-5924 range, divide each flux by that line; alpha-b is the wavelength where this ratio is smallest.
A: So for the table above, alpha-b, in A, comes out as 5920.18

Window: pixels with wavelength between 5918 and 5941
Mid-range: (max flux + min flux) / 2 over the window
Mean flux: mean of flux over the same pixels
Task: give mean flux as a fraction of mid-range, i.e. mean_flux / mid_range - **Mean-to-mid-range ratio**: 0.99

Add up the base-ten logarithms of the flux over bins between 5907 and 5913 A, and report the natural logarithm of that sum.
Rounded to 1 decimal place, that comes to 1.8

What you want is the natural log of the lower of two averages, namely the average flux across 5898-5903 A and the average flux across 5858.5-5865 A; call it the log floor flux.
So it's 3.48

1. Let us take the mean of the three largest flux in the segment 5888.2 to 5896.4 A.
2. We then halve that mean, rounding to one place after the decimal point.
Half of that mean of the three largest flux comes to 15.6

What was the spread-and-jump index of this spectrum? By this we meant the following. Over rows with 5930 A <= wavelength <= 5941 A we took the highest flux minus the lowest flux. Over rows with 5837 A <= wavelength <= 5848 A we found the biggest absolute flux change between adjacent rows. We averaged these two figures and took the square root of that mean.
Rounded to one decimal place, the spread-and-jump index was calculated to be 2.8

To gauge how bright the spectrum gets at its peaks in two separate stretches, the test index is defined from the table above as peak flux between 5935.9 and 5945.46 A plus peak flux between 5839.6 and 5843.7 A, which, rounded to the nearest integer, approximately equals 80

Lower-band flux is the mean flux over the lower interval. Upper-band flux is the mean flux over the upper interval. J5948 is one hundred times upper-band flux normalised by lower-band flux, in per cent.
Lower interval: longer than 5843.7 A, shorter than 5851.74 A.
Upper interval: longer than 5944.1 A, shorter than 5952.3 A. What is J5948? 83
